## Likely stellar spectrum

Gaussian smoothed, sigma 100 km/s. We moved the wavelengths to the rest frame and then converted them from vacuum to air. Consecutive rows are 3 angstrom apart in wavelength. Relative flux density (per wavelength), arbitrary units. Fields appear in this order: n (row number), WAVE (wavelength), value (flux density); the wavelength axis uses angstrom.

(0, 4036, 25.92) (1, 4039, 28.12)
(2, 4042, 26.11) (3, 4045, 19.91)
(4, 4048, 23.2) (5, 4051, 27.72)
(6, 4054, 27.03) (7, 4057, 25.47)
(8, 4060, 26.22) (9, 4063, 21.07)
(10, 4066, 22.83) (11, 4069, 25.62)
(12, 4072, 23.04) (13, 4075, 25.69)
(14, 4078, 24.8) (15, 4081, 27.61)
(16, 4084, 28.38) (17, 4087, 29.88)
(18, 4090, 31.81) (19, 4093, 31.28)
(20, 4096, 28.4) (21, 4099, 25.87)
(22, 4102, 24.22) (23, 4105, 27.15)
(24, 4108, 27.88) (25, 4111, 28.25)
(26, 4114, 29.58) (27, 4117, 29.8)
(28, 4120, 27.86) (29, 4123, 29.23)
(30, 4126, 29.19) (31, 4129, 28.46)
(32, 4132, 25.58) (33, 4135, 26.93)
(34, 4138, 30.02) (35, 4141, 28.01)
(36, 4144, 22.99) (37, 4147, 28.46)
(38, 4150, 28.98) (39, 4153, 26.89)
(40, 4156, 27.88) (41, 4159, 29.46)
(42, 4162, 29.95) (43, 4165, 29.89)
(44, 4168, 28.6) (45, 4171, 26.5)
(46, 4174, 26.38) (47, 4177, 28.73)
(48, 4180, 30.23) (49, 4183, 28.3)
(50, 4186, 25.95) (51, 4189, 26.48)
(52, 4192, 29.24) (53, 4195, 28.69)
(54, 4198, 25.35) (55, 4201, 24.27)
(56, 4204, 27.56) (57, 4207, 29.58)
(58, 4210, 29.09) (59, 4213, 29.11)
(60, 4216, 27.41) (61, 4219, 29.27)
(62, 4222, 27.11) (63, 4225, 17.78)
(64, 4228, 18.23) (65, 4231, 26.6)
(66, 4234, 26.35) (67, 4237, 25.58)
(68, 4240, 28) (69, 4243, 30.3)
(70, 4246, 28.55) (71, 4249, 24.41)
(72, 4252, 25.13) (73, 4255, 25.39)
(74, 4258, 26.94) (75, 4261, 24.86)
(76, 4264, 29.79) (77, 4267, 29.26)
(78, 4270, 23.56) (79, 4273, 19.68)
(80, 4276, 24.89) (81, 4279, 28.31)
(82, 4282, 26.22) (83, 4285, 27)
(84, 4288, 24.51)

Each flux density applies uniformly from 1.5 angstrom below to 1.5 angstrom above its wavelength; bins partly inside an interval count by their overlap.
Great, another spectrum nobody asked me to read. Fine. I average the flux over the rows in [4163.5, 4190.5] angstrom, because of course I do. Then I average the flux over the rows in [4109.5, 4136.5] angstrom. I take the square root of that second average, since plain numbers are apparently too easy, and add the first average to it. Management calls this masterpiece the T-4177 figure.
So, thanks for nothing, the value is 33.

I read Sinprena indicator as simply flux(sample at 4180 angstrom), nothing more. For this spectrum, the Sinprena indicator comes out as 30.23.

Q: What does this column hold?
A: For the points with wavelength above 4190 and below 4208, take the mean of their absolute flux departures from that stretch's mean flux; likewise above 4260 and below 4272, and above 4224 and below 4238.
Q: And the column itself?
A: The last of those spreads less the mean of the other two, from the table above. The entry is 1.7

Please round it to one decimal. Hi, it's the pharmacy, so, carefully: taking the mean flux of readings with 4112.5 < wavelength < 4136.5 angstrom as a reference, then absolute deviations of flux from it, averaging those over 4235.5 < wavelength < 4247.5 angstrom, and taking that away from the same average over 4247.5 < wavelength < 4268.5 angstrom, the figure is 1.2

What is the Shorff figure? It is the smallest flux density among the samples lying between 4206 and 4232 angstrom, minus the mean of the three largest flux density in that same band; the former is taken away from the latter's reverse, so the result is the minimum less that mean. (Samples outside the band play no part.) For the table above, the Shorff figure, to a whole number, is -12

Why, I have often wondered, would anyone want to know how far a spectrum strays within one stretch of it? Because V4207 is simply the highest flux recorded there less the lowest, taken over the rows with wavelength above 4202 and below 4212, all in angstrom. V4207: 2.0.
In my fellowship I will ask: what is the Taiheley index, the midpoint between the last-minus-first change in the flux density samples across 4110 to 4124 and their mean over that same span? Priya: 15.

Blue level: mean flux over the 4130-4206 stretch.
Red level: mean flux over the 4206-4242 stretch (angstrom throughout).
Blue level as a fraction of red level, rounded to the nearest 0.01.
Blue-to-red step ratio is 1.06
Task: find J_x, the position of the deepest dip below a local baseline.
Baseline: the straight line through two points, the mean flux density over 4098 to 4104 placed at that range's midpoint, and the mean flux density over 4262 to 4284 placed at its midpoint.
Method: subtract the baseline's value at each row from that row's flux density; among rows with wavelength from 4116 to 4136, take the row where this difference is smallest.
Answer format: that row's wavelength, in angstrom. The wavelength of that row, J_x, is 4132 angstrom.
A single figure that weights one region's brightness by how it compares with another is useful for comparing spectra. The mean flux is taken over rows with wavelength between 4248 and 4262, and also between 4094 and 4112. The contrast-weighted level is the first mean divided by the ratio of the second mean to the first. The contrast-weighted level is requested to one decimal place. 23.8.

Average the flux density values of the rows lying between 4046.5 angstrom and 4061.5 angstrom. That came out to 25.9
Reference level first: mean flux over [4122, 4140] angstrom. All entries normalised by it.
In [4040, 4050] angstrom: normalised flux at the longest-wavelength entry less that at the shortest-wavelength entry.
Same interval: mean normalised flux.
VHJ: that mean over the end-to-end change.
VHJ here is -8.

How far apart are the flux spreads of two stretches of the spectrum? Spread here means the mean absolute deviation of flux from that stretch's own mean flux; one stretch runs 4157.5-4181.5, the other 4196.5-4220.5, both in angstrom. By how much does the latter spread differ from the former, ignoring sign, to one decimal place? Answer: 0.4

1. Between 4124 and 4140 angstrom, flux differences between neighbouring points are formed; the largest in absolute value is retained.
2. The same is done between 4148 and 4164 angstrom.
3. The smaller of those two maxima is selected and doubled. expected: 4.2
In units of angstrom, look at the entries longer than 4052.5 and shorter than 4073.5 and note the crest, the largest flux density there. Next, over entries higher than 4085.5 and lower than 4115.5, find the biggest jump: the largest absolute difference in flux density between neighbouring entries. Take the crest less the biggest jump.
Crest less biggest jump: 24.1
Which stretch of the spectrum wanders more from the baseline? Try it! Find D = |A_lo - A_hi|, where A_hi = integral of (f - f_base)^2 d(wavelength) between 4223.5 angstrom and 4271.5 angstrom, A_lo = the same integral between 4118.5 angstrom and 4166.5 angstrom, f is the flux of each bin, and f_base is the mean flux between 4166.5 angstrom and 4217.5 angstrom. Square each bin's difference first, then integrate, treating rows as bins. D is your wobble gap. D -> 622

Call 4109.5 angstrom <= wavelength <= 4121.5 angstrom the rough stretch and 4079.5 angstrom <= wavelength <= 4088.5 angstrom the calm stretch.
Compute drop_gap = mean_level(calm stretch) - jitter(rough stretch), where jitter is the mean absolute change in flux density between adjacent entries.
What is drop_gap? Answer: 27.5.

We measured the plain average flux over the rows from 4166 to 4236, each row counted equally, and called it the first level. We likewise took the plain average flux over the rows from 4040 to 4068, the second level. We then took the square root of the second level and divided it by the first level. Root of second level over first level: 0.184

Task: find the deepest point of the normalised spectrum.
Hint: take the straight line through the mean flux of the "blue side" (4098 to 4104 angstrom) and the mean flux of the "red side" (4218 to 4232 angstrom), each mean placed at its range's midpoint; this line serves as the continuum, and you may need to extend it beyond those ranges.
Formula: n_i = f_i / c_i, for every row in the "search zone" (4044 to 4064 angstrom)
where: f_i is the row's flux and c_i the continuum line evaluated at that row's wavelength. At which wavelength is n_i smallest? 4045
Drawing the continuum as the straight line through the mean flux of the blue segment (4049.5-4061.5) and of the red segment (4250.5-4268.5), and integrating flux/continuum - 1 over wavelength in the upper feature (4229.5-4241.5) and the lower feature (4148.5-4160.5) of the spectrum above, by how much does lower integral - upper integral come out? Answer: 0.80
